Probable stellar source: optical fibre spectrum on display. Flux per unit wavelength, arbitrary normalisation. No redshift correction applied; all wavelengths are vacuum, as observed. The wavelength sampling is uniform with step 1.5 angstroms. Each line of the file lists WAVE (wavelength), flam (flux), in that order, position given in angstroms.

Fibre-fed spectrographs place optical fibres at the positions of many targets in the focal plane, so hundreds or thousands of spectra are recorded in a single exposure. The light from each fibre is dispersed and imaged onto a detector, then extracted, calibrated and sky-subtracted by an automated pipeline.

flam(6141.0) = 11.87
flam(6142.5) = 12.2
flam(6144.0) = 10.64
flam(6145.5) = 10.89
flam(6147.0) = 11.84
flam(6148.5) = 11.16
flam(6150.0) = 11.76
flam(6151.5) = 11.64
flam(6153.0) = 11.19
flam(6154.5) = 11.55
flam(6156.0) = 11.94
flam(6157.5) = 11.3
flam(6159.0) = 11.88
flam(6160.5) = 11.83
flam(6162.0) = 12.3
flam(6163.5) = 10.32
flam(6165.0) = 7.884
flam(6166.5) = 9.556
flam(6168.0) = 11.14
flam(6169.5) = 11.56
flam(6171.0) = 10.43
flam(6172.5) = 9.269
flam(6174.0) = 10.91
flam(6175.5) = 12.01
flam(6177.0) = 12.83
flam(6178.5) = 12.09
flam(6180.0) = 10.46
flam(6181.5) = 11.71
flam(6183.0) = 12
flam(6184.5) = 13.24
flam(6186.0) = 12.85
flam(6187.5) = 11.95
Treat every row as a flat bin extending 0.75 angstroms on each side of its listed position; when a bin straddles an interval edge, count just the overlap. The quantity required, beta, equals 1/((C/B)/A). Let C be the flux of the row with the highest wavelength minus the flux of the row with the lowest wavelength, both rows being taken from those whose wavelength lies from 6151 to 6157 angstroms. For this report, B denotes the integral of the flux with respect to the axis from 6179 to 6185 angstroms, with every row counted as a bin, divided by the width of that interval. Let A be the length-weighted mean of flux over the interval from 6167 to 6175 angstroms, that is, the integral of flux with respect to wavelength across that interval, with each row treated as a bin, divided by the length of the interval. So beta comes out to 420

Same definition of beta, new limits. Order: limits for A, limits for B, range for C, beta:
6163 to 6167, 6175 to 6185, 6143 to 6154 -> 200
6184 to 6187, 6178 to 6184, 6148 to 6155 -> 385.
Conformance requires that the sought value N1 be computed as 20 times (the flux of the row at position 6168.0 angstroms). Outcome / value 223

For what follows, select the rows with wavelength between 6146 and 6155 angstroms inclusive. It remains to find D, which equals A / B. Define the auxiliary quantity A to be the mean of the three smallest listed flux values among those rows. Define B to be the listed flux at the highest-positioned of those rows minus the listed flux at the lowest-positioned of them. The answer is -39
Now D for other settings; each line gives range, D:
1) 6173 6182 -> 14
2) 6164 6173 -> 6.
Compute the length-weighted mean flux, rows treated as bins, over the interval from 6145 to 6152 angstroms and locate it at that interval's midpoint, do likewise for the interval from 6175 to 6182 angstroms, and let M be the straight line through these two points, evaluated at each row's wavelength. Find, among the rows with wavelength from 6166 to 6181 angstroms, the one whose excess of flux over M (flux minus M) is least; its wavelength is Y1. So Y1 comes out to 6172.5 angstroms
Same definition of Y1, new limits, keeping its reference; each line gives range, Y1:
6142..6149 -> 6144.0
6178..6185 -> 6180.0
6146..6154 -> 6153.0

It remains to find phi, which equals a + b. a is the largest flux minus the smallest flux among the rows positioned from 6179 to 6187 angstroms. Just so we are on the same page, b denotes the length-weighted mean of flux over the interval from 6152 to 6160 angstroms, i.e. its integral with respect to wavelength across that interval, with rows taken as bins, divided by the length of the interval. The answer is 14.4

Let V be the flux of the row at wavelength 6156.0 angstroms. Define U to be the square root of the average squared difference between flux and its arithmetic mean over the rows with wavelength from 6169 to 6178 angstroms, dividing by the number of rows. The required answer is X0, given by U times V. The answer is 14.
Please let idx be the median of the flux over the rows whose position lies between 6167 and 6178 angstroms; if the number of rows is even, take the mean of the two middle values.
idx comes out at 11.1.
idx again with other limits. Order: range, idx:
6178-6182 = 11.7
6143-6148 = 10.9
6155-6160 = 11.9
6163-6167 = 9.6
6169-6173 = 10.4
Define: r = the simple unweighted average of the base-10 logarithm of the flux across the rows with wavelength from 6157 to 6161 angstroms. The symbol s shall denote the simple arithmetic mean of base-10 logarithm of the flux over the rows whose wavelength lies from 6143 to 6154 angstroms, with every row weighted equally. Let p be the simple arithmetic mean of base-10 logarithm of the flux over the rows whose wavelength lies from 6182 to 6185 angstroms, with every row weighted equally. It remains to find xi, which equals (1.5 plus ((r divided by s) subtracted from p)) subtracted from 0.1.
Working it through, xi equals -1.49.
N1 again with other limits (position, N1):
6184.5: 265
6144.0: 213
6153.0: 224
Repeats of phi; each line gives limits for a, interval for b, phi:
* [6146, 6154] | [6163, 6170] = 10.7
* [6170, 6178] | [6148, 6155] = 15.0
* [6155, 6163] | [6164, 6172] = 11.1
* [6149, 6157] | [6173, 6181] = 12.3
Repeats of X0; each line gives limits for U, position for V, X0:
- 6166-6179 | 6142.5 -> 14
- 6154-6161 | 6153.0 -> 3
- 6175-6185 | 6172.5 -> 8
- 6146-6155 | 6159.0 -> 3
